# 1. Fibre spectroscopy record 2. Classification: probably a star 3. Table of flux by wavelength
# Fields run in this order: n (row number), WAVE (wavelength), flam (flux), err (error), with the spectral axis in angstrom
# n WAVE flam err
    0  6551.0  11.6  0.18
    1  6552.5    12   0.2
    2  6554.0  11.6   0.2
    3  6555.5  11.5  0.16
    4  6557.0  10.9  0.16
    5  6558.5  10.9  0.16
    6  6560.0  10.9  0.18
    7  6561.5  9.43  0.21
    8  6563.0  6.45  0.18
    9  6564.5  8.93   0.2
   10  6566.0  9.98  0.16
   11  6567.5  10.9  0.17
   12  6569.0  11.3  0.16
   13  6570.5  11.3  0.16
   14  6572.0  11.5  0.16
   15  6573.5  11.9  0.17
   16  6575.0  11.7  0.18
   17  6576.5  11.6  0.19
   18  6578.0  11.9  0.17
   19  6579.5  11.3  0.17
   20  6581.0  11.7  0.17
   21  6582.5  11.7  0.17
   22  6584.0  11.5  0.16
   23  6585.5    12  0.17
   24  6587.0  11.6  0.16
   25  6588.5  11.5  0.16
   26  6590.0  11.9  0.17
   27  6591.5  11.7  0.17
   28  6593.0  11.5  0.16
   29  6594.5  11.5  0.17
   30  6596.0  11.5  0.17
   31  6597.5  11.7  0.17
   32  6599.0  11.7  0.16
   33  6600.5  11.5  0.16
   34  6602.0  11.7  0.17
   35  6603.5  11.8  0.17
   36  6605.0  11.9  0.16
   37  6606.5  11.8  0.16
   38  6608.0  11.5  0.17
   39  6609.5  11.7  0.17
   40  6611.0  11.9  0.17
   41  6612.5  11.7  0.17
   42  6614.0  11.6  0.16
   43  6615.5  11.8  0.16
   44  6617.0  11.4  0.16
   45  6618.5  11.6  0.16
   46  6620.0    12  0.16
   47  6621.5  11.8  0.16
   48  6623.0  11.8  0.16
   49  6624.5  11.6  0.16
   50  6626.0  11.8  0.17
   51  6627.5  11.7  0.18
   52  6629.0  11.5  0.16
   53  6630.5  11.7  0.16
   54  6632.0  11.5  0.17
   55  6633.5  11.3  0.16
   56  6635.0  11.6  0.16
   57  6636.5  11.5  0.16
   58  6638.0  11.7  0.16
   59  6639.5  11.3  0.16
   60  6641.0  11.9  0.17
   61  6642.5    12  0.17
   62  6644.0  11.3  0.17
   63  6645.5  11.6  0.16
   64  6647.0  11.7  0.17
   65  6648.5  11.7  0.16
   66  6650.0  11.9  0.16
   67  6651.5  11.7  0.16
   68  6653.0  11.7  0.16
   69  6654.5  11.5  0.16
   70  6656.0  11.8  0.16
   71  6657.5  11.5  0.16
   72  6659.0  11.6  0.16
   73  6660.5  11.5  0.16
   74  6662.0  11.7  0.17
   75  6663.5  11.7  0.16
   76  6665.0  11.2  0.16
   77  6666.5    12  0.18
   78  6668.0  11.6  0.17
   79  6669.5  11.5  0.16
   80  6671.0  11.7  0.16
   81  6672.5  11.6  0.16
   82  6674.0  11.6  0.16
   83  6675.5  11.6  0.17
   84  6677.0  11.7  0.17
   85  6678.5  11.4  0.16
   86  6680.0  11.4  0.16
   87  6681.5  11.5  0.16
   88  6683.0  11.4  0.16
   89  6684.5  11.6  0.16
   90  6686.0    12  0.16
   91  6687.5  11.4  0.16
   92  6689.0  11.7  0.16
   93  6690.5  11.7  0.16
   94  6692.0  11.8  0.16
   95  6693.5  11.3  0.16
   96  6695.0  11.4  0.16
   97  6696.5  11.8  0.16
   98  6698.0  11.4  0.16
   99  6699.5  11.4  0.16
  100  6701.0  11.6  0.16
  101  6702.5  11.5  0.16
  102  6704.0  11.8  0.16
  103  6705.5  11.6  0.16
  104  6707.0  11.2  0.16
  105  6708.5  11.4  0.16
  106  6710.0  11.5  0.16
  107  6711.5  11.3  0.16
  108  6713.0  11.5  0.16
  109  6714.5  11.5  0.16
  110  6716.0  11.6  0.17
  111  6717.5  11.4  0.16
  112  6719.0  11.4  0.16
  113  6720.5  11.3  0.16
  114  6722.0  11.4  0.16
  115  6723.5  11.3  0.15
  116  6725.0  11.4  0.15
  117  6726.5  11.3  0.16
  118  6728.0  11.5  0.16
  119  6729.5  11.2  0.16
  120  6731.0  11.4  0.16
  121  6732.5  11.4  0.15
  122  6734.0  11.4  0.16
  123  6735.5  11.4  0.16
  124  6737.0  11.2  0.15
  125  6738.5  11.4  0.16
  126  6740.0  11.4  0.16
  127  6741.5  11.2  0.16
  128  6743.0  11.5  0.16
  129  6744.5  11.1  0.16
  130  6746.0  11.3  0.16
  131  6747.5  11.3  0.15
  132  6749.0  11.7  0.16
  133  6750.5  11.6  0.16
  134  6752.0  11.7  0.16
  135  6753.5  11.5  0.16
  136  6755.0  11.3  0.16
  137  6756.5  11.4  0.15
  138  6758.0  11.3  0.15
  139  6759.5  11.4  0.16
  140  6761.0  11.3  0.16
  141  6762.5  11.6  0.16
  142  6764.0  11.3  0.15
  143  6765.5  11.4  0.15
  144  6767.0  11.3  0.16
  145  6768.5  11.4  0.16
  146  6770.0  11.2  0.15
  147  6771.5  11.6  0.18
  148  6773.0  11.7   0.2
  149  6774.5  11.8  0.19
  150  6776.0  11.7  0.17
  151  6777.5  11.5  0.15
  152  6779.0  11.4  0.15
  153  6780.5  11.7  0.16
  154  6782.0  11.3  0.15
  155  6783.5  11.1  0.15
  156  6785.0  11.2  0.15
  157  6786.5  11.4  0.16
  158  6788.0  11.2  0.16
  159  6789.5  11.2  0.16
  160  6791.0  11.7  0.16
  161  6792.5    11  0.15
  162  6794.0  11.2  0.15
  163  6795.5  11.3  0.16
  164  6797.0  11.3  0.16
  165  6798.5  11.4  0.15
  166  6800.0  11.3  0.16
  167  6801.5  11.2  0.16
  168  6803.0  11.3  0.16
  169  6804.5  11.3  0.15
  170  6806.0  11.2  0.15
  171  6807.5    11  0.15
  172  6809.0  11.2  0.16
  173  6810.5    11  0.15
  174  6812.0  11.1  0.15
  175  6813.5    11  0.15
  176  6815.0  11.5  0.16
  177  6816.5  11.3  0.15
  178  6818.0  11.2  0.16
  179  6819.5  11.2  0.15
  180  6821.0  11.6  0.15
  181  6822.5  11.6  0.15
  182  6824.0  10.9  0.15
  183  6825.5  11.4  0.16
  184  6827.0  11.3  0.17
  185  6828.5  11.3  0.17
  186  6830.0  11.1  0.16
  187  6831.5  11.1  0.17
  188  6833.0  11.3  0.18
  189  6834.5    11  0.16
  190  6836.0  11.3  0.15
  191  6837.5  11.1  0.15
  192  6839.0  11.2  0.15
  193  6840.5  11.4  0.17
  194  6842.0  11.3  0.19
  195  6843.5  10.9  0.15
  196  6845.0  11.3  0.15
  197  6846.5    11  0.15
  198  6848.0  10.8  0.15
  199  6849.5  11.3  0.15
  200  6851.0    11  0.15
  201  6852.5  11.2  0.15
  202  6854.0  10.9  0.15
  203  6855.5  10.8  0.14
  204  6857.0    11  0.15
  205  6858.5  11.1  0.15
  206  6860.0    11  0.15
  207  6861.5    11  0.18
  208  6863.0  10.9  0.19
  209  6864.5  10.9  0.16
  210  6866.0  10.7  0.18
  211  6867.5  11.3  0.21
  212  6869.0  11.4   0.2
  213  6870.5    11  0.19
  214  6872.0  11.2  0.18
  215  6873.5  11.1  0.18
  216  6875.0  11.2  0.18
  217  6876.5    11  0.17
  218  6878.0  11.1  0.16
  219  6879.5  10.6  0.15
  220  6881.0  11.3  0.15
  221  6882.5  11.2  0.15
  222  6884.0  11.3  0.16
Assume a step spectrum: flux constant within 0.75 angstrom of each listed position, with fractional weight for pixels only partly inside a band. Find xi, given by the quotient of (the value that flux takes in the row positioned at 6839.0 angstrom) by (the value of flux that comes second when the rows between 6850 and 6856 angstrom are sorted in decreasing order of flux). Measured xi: 1.02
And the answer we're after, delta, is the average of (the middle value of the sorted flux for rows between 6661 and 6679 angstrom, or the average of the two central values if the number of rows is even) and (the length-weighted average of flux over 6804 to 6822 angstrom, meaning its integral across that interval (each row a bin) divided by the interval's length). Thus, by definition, 11.4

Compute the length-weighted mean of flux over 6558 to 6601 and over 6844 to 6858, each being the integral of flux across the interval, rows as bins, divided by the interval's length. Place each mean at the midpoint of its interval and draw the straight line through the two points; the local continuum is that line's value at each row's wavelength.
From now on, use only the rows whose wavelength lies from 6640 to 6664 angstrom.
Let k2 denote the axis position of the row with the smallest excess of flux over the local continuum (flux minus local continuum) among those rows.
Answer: 6644.0 angstrom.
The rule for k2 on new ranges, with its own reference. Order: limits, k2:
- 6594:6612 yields 6594.5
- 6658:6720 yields 6665.0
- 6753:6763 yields 6755.0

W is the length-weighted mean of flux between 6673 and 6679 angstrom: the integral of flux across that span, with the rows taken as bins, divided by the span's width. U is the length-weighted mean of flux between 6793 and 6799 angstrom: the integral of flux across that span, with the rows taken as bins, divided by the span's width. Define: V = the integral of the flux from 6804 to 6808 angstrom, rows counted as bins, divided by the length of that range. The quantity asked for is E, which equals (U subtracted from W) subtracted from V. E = 10.9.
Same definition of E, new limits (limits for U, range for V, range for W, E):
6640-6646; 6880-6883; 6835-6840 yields 11.7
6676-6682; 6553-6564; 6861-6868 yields 10.8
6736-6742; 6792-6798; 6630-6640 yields 11.0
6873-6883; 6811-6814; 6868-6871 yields 10.9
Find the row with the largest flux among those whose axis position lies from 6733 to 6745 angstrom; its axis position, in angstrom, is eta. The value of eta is 6743.0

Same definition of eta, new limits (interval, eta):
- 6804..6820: 6815.0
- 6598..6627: 6620.0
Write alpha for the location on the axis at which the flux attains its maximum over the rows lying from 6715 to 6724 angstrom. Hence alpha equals 6716.0 angstrom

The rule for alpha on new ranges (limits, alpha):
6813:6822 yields 6821.0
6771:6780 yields 6774.5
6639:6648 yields 6642.5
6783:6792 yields 6791.0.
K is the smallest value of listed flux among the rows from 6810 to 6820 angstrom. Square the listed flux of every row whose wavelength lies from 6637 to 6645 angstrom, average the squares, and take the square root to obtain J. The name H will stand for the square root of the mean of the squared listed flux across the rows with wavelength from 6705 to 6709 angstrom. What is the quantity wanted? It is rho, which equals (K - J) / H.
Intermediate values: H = 11.40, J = 11.6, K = 11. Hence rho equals -0.06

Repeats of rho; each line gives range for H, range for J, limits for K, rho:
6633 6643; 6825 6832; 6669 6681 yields 0.01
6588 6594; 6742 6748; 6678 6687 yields 0.01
